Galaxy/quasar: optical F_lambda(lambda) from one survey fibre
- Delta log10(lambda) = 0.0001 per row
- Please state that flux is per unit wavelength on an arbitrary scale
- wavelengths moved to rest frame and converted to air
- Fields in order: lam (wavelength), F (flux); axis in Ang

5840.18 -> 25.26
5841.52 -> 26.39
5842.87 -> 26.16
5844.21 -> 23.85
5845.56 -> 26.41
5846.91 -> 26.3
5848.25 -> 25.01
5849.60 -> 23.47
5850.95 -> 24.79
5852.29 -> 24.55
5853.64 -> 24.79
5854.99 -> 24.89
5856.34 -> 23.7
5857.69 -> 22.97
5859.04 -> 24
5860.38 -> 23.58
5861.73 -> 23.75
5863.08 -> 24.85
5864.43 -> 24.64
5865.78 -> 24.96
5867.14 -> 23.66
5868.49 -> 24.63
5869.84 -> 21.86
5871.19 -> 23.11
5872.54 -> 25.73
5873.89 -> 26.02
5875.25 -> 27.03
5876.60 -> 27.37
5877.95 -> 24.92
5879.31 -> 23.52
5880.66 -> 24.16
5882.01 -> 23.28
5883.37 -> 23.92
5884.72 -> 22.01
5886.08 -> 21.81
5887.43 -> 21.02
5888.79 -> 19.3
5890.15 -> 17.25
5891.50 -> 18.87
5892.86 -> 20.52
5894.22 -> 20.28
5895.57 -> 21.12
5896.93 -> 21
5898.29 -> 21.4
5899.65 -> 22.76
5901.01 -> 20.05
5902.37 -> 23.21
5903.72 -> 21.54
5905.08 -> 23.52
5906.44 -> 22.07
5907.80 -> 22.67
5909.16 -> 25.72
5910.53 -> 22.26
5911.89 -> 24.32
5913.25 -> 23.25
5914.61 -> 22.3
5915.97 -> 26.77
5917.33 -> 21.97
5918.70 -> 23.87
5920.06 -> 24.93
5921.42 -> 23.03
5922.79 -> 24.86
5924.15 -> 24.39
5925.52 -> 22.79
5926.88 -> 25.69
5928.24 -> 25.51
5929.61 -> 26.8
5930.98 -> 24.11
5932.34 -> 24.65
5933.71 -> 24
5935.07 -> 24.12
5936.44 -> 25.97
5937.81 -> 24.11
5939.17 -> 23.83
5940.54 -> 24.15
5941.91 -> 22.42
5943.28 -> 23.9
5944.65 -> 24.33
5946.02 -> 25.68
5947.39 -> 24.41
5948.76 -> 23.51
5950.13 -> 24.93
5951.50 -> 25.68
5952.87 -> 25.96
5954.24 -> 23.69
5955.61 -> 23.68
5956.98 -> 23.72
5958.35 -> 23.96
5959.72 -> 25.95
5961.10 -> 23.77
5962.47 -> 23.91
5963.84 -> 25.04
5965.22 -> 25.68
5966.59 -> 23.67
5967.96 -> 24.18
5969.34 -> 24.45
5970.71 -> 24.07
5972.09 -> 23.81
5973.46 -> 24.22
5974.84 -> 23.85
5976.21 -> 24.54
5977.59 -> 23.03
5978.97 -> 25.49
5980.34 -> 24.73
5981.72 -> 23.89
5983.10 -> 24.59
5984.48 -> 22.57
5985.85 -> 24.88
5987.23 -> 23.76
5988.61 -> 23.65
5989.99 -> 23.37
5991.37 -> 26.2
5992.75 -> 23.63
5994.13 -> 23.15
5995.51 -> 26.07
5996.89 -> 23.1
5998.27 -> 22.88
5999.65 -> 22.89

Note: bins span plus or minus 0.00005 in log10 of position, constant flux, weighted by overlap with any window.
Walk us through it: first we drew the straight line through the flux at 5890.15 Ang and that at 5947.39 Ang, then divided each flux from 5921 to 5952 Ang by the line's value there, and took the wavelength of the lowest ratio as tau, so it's 5941.91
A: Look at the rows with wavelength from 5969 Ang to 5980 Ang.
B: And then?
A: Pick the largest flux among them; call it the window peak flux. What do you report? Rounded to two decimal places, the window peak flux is 25.49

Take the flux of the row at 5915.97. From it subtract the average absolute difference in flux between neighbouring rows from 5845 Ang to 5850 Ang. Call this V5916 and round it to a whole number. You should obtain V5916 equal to 26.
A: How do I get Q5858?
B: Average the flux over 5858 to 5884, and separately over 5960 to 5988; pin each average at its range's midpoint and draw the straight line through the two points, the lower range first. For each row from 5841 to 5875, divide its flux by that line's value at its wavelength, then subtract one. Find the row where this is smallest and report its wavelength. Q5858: 5869.84 Ang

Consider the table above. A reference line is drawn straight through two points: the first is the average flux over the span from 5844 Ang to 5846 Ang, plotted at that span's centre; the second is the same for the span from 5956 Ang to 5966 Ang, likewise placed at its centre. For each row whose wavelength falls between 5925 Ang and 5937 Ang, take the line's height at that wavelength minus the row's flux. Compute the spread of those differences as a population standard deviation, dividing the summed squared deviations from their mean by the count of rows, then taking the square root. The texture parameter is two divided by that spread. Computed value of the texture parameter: 1.7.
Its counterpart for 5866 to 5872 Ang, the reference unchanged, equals 2.0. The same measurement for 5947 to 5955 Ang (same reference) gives 2.2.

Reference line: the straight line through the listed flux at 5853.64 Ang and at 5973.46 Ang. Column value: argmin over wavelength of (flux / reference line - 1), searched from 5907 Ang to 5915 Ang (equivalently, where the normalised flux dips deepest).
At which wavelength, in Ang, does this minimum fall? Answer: 5910.53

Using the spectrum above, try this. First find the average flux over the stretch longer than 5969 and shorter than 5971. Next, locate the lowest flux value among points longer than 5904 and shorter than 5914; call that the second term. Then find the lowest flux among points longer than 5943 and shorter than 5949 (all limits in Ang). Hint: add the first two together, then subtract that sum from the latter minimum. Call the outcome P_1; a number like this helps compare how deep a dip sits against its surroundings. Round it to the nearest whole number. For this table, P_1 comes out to -23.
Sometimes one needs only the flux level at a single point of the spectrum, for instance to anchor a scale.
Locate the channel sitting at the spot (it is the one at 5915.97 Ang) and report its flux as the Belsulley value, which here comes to 26.77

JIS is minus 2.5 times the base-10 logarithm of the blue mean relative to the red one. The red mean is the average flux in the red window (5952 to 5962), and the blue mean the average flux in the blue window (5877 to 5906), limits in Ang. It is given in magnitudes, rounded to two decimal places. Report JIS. 0.13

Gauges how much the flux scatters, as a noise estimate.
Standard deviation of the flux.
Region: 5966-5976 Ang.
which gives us 0.3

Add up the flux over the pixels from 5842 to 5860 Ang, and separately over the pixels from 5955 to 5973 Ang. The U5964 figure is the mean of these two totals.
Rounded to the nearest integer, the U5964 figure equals 318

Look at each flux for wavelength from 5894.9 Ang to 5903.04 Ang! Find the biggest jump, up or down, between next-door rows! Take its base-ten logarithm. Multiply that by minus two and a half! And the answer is -1.2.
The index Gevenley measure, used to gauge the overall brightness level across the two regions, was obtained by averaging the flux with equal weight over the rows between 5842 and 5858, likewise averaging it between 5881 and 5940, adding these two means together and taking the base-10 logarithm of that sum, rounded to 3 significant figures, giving 1.68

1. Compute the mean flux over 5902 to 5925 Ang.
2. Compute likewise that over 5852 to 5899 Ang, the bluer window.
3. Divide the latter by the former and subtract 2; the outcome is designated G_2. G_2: -1.02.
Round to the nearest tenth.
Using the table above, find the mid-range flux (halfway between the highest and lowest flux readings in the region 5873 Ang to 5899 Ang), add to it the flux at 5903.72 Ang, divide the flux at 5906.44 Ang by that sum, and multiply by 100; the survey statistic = 50.3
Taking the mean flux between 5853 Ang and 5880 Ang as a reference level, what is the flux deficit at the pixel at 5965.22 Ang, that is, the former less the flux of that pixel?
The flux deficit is -1.2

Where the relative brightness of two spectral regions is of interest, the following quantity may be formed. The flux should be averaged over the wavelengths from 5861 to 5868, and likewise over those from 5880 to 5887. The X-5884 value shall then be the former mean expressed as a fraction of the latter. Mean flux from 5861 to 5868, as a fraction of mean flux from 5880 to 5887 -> 1.06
